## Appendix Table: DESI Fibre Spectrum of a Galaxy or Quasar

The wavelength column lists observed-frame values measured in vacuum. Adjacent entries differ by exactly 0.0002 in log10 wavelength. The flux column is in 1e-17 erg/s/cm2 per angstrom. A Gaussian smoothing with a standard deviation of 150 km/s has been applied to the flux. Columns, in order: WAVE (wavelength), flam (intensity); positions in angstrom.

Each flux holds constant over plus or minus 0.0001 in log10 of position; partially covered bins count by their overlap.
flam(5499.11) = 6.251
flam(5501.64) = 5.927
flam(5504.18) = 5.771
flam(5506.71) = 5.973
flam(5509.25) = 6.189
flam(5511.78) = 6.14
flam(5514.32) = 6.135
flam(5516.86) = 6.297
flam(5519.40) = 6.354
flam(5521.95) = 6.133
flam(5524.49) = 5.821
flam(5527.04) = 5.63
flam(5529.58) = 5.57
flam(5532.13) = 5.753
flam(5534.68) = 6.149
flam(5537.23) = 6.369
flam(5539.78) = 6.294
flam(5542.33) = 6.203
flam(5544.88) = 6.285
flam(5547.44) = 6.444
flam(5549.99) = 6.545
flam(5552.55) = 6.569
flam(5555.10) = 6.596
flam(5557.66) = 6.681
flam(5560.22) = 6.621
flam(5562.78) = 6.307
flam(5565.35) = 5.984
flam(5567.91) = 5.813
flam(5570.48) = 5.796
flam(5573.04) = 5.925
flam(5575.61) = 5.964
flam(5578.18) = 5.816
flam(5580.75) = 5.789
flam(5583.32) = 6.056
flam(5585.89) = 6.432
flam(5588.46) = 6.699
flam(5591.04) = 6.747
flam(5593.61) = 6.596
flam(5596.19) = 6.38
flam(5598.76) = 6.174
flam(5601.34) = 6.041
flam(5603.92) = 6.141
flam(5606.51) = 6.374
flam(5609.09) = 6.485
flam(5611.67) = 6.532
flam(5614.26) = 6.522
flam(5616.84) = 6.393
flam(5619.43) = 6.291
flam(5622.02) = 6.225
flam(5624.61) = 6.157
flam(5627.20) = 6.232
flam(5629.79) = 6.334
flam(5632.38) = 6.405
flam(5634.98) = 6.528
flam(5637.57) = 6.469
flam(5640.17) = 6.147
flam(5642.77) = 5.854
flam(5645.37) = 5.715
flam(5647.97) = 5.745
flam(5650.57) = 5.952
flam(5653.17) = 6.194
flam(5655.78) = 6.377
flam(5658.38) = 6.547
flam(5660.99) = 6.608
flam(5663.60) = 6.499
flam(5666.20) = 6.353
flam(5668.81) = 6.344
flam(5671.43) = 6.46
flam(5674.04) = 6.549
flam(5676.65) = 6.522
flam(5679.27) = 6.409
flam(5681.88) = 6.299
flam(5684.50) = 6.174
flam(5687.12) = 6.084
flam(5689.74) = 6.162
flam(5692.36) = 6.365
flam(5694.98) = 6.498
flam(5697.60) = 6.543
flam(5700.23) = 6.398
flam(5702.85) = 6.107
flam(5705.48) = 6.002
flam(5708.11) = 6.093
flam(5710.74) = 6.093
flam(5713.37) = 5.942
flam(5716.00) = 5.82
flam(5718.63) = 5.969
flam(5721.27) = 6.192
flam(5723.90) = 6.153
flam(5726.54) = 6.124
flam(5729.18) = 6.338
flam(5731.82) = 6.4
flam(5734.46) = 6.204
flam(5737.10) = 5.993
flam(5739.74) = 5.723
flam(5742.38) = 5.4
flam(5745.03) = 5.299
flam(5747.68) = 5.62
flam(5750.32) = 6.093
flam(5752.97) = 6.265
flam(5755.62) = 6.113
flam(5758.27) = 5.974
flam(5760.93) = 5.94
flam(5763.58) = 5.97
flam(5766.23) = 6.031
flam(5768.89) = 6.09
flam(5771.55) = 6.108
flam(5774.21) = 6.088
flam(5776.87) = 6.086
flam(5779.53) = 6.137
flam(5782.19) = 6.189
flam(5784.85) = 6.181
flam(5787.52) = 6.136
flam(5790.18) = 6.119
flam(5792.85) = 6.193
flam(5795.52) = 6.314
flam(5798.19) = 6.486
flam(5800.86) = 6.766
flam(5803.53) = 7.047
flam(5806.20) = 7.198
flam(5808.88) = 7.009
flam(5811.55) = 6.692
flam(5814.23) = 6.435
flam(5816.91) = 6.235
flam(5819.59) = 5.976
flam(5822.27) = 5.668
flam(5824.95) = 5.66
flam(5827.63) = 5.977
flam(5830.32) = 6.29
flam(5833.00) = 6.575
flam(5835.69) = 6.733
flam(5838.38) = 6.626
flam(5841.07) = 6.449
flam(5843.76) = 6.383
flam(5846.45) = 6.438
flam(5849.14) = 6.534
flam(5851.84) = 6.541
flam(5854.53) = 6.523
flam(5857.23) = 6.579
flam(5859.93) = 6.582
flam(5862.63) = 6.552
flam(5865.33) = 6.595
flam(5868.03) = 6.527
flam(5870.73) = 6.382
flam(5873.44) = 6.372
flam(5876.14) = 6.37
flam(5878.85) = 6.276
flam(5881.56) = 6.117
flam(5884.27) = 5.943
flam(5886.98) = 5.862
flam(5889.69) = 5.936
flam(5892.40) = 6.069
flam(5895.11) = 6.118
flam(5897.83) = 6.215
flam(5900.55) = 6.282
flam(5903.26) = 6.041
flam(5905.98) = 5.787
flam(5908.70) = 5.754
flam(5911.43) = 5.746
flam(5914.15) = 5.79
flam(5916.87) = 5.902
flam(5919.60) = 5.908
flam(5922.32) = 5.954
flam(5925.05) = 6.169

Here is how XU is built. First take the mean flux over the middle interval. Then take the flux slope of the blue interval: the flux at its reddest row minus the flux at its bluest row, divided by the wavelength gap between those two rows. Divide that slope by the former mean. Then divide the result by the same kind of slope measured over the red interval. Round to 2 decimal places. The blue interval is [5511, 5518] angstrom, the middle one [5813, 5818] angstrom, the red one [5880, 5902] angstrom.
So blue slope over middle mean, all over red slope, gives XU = 0.56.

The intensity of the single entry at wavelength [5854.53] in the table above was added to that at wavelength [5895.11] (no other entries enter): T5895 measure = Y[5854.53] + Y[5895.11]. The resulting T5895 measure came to 12.6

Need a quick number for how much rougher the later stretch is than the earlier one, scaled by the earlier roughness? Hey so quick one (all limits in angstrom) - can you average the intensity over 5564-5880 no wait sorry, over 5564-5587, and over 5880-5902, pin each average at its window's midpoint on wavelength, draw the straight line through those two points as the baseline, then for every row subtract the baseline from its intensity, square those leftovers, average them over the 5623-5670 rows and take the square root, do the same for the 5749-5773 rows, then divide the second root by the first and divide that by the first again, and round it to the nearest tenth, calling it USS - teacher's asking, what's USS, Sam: 0.7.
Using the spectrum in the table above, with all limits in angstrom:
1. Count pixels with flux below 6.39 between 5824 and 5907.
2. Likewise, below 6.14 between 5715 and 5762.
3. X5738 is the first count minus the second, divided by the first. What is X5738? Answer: 0.33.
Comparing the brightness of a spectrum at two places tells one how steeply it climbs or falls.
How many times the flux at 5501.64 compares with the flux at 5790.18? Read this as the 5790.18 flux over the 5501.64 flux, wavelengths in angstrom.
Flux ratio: 1.03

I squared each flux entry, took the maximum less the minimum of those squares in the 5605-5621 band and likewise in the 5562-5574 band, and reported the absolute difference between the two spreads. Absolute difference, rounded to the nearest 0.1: 3.1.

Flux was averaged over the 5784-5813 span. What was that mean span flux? 6.56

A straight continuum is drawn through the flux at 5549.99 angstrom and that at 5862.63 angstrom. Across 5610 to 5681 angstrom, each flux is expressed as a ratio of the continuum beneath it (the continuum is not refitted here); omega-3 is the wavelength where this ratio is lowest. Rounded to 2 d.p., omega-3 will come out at 5645.37 angstrom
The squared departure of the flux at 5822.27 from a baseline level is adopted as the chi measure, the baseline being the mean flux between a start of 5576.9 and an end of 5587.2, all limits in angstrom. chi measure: 0.13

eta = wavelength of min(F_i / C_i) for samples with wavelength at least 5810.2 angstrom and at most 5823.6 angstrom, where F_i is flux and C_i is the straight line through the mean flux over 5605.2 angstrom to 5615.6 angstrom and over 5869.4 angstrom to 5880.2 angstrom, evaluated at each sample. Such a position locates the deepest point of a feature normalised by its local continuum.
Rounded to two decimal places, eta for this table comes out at 5822.27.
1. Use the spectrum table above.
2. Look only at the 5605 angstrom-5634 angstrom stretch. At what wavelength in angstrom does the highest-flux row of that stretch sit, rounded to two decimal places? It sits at 5611.67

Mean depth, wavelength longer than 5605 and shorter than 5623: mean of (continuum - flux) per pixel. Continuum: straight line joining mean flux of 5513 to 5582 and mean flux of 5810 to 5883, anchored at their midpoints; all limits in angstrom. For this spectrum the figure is -0.21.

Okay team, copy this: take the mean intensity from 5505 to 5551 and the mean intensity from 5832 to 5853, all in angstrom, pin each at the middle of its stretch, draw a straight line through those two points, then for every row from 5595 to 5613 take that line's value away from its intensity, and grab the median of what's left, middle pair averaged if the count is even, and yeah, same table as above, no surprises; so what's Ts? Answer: 0.1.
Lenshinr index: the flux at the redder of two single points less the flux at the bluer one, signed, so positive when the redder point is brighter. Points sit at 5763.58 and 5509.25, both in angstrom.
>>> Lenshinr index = -0.22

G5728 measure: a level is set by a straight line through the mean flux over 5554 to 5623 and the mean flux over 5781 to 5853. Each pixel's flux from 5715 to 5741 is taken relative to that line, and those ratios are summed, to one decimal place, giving 9.6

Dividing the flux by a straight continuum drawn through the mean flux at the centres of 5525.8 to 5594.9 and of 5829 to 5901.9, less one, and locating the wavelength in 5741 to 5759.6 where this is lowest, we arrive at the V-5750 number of 5745.03 angstrom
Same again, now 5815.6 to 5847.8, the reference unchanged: 5824.95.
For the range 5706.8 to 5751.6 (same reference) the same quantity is 5745.03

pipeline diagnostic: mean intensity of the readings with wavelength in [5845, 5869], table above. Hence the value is 6.54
